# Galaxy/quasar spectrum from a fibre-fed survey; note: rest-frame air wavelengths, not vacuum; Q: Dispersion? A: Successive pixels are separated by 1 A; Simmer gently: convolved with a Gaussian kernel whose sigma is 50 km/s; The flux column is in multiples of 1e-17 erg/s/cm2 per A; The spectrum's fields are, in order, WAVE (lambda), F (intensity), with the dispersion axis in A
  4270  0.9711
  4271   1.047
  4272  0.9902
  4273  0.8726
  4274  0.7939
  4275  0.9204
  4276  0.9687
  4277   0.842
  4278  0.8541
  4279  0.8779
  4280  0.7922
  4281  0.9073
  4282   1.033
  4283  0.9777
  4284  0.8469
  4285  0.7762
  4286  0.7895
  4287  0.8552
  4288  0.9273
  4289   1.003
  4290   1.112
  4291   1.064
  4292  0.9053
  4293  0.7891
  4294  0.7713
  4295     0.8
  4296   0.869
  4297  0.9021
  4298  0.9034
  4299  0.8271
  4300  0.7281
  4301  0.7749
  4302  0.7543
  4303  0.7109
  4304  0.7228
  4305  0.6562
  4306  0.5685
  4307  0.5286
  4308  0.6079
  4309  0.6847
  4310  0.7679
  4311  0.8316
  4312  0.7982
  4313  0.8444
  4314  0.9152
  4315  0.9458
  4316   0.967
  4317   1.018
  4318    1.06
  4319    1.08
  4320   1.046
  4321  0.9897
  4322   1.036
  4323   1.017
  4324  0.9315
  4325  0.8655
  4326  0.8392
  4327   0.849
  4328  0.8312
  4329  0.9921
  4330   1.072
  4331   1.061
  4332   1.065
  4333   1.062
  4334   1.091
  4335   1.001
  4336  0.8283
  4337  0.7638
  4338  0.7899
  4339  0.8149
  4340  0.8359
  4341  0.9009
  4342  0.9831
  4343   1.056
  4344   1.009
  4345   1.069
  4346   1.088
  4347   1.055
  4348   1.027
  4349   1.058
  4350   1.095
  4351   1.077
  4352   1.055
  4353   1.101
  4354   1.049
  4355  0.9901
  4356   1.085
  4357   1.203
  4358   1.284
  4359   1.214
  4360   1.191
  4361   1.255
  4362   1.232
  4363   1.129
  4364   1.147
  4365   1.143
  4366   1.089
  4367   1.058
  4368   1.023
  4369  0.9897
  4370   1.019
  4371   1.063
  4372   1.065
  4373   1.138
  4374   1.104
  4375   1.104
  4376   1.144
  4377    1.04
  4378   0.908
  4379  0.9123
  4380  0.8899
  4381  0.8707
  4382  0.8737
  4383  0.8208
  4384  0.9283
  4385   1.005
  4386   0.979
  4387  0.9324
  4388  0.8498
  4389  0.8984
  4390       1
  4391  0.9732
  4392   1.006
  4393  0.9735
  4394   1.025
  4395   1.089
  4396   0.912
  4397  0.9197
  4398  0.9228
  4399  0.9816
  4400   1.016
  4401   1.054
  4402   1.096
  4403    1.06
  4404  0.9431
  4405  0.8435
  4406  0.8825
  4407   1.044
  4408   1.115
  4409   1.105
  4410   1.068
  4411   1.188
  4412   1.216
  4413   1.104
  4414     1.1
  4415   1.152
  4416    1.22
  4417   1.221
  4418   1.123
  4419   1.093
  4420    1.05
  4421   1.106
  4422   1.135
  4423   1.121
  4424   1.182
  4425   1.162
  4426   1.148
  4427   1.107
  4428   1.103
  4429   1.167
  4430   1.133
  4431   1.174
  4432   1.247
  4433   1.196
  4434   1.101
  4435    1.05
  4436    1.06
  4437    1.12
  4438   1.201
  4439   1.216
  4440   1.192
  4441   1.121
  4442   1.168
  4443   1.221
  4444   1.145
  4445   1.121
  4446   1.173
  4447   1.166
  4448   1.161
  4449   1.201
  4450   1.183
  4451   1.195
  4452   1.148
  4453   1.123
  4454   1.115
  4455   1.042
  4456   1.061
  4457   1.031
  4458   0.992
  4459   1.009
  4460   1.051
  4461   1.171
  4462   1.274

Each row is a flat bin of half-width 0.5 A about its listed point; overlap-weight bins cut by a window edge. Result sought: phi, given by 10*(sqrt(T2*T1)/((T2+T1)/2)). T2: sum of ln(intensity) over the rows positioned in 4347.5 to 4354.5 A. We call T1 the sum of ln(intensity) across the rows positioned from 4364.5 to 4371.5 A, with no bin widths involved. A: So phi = 10.0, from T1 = 0.4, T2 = 0.45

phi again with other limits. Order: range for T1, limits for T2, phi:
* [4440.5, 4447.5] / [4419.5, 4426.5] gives 10.0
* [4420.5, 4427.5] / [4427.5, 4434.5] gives 10.0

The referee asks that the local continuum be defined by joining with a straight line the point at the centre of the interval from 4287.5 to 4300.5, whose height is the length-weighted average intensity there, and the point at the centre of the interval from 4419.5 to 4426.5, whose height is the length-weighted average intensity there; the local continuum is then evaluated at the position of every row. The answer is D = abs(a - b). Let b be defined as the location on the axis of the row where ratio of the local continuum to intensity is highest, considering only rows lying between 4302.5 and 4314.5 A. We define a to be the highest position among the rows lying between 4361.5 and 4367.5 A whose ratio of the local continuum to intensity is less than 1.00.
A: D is 60 A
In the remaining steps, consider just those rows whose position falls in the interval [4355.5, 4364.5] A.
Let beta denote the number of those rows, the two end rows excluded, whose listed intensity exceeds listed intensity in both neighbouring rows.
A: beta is 2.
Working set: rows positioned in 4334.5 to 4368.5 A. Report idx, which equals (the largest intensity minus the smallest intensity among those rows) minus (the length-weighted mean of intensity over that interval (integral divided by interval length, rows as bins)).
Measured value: -0.53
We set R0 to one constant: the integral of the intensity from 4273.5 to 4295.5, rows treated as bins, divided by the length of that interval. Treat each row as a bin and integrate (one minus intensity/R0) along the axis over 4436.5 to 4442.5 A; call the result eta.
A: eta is -1.9 A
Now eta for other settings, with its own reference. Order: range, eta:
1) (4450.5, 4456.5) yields -1.5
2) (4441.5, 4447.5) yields -1.8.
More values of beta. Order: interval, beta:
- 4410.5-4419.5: 2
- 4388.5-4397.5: 3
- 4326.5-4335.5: 3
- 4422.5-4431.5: 2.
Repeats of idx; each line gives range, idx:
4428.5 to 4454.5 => -0.96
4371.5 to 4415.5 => -0.61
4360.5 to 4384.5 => -0.61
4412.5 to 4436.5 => -0.94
